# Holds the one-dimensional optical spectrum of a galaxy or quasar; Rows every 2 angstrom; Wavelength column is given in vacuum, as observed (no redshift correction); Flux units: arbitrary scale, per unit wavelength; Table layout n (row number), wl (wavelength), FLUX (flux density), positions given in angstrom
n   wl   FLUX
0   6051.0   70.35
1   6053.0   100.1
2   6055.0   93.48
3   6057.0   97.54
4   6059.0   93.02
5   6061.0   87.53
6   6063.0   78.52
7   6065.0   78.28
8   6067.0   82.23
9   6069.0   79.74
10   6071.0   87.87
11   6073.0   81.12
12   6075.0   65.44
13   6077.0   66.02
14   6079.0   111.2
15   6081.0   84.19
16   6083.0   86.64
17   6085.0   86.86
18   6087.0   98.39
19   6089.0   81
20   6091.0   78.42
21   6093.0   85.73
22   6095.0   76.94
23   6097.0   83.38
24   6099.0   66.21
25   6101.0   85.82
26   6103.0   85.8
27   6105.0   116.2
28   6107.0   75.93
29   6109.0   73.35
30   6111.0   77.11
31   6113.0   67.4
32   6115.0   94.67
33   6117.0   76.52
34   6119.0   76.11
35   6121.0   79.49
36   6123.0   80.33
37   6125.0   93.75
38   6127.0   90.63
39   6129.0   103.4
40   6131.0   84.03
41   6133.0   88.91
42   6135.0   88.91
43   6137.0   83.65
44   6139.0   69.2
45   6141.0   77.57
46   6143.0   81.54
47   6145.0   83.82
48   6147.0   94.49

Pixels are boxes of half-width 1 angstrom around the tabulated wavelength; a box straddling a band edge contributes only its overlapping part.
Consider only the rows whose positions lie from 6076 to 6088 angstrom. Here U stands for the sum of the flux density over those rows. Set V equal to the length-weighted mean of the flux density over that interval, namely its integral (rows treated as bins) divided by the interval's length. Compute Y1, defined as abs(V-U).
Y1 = 444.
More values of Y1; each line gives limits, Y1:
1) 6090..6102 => 397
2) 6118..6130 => 436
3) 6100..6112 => 429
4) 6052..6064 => 458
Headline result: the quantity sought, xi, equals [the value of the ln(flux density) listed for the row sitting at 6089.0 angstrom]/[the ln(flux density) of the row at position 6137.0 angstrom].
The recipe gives 0.99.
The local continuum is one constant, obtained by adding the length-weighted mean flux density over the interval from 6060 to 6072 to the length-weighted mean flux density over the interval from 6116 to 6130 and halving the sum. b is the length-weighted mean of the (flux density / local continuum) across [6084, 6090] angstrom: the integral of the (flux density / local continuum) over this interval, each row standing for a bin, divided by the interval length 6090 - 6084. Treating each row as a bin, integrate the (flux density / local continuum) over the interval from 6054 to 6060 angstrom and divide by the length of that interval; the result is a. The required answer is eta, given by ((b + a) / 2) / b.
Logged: 1.03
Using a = 1.13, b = 1.06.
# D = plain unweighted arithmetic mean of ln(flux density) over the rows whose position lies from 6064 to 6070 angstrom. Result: 4.38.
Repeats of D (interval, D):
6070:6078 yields 4.31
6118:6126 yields 4.41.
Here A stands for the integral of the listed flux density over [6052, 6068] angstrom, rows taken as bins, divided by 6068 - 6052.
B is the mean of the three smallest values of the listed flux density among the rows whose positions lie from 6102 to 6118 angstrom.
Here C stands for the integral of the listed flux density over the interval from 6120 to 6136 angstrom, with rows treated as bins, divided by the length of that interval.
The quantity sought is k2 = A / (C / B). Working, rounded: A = 88.8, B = 72.2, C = 89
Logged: 72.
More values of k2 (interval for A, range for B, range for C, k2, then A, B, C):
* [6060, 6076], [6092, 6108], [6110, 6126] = 73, 80.1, 73.0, 81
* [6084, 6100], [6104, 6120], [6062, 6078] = 77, 82.1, 72.2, 77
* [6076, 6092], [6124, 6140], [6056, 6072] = 80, 86.6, 79.0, 86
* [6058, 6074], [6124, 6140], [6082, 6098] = 78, 83.5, 79.0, 85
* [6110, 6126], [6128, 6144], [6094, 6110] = 74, 80.7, 76.1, 83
